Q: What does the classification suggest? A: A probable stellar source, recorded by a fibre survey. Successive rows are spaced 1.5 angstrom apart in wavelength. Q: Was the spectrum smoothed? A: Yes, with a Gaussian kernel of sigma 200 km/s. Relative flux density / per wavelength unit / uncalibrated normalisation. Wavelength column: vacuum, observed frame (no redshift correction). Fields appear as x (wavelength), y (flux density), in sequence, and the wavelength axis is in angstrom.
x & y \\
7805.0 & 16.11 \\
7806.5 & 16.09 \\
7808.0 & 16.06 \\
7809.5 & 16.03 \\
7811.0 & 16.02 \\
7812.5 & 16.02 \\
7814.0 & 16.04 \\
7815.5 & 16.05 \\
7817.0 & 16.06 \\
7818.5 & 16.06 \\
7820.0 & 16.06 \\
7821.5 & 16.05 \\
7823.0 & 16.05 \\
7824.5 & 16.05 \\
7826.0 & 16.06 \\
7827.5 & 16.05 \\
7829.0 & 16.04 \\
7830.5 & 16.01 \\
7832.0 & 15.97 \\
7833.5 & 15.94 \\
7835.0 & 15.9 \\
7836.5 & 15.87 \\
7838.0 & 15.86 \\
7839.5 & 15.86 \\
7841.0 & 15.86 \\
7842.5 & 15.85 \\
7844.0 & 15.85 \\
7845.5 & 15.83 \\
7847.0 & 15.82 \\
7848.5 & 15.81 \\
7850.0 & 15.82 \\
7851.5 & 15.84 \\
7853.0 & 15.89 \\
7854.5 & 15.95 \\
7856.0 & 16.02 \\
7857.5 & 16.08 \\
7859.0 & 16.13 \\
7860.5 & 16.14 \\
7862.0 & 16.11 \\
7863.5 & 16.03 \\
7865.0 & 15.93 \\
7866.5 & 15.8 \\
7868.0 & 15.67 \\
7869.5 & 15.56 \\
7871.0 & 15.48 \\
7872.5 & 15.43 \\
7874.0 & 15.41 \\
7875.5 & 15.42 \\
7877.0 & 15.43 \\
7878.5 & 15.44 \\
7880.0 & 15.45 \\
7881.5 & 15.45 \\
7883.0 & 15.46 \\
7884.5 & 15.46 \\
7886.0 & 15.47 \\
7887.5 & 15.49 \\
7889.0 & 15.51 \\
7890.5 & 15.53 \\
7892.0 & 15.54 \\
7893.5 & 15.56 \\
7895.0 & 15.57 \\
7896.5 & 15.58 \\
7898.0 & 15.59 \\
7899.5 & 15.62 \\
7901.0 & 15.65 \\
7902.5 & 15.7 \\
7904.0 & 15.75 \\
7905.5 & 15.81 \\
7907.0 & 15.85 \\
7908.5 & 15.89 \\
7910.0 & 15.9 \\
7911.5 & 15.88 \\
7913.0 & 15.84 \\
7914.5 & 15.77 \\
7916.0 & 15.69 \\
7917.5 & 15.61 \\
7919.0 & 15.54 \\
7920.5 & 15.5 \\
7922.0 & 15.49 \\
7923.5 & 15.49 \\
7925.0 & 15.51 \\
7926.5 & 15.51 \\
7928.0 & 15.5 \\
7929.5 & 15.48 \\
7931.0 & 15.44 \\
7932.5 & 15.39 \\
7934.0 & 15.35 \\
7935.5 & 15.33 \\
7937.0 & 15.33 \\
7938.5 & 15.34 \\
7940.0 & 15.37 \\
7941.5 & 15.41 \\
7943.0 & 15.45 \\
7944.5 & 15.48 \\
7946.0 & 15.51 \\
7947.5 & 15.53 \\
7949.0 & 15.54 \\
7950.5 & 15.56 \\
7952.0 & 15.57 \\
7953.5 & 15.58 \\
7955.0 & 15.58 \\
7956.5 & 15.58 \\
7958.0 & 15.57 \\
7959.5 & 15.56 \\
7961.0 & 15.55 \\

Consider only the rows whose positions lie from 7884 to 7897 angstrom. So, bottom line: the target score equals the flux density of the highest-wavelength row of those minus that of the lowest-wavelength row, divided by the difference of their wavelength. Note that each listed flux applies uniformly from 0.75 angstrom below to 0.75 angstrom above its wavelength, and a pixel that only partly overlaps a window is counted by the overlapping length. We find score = 0.010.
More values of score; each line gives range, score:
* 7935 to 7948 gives 0.017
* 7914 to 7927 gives -0.022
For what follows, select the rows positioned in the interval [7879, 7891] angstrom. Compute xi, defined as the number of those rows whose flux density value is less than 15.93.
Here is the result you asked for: 8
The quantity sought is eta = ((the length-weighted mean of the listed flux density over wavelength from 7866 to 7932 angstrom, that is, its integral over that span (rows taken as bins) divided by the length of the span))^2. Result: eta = 243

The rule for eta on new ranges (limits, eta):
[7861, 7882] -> 244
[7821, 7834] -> 257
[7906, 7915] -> 251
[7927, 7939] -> 237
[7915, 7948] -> 239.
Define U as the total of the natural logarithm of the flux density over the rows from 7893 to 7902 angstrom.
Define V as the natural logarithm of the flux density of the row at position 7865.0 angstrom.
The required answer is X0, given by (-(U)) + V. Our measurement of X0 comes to -13.7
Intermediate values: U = 16.5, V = 2.77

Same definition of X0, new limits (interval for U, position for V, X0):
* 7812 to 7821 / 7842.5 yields -13.9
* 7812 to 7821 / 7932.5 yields -13.9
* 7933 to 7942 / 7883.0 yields -13.7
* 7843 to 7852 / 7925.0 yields -13.8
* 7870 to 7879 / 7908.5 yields -13.7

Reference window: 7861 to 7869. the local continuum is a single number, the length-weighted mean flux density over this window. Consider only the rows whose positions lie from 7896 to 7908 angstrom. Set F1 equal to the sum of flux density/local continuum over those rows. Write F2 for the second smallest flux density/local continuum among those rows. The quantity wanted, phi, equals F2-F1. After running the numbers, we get -6.9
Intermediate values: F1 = 7.9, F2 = 0.980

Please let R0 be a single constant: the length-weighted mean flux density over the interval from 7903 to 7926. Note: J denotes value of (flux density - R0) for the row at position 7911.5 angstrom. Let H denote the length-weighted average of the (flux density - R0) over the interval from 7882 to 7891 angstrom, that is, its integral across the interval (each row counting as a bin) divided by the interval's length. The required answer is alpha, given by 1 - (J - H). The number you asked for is 0.6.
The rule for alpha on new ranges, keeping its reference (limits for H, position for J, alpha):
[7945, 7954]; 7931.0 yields 1.1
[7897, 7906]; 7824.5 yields 0.6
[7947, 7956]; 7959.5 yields 1.0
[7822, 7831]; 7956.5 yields 1.5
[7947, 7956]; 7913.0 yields 0.7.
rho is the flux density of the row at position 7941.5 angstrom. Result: 15.41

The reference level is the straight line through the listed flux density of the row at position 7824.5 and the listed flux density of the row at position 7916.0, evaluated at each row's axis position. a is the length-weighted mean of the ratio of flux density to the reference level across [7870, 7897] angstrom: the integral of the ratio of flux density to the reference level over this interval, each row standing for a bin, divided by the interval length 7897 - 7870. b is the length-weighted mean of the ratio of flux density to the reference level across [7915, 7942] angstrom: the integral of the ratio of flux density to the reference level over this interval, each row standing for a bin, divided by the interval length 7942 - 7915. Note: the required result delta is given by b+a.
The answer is 1.967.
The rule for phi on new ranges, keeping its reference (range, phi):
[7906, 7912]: -3.0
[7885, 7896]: -5.9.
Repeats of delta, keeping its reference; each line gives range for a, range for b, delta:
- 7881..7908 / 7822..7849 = 1.984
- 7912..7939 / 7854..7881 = 1.982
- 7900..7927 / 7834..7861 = 1.996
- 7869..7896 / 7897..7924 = 1.978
